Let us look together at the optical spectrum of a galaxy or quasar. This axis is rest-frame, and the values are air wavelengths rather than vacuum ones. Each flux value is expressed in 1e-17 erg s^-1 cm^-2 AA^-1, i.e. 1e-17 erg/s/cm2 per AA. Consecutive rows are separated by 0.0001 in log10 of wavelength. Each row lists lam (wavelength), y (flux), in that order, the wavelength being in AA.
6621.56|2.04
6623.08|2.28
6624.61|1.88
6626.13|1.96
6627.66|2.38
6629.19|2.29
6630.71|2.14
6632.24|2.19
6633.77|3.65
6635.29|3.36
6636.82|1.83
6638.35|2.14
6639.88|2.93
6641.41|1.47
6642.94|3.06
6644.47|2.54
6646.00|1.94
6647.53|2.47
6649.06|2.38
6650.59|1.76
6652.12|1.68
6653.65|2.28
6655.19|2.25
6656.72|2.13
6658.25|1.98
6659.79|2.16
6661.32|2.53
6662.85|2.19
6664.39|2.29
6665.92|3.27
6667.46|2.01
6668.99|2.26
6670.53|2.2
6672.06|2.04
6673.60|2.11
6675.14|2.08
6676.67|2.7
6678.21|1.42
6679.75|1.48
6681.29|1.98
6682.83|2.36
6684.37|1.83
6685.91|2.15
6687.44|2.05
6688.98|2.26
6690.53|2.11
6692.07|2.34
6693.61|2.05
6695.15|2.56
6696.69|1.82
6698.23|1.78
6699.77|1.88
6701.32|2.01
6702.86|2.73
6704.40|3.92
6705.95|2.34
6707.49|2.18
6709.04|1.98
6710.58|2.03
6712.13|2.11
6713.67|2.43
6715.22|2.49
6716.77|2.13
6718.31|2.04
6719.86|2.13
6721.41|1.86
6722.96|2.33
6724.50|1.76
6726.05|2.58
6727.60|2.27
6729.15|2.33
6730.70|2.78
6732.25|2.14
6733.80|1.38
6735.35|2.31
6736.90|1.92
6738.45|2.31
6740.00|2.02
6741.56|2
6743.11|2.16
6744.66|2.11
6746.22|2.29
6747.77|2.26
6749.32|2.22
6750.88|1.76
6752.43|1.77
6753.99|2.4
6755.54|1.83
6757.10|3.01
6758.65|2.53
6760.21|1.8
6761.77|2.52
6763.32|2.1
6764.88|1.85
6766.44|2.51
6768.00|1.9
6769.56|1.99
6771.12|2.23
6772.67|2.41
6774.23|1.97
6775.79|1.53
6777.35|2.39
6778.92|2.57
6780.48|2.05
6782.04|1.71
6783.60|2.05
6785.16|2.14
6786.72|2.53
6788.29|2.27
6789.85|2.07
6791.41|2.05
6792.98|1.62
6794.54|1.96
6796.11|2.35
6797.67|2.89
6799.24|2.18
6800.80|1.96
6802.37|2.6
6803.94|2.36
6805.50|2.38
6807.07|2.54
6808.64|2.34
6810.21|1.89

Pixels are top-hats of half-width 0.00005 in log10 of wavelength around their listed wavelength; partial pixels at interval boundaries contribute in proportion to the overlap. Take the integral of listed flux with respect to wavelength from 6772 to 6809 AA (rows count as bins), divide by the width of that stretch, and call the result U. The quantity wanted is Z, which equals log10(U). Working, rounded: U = 2.20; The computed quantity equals 0.343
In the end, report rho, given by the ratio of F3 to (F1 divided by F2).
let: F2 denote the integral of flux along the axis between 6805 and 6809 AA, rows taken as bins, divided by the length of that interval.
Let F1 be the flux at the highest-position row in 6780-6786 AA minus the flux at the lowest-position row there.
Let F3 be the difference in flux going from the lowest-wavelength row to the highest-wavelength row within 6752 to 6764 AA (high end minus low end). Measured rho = 9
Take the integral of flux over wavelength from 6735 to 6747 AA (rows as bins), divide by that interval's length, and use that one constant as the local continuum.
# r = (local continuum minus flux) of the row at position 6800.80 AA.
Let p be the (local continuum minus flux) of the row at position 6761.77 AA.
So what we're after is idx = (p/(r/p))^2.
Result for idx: 0.74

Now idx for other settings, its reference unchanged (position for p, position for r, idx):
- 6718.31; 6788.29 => 0.00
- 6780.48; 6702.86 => 0.00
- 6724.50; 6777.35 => 0.30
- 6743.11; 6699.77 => 0.00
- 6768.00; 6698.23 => 0.02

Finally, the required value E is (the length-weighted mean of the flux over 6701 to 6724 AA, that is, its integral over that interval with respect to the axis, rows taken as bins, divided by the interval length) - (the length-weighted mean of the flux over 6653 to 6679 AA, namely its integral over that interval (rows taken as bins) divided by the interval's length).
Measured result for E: 0.086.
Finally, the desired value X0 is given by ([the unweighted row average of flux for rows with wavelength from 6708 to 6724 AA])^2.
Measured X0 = 4.64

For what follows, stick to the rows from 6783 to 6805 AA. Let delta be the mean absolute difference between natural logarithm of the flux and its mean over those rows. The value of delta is 0.108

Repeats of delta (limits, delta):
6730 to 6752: 0.109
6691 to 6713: 0.147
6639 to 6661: 0.156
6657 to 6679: 0.117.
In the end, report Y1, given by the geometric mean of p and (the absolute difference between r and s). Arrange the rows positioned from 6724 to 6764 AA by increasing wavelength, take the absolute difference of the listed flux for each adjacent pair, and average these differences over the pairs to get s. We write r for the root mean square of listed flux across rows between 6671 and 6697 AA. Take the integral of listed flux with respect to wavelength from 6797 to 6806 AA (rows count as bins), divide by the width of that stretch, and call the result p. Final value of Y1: 2.00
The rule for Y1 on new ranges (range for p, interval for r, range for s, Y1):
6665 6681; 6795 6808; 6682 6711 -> 2.08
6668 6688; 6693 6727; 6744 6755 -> 2.05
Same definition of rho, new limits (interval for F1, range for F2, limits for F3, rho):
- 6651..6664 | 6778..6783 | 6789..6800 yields 0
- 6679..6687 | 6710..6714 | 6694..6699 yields -3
